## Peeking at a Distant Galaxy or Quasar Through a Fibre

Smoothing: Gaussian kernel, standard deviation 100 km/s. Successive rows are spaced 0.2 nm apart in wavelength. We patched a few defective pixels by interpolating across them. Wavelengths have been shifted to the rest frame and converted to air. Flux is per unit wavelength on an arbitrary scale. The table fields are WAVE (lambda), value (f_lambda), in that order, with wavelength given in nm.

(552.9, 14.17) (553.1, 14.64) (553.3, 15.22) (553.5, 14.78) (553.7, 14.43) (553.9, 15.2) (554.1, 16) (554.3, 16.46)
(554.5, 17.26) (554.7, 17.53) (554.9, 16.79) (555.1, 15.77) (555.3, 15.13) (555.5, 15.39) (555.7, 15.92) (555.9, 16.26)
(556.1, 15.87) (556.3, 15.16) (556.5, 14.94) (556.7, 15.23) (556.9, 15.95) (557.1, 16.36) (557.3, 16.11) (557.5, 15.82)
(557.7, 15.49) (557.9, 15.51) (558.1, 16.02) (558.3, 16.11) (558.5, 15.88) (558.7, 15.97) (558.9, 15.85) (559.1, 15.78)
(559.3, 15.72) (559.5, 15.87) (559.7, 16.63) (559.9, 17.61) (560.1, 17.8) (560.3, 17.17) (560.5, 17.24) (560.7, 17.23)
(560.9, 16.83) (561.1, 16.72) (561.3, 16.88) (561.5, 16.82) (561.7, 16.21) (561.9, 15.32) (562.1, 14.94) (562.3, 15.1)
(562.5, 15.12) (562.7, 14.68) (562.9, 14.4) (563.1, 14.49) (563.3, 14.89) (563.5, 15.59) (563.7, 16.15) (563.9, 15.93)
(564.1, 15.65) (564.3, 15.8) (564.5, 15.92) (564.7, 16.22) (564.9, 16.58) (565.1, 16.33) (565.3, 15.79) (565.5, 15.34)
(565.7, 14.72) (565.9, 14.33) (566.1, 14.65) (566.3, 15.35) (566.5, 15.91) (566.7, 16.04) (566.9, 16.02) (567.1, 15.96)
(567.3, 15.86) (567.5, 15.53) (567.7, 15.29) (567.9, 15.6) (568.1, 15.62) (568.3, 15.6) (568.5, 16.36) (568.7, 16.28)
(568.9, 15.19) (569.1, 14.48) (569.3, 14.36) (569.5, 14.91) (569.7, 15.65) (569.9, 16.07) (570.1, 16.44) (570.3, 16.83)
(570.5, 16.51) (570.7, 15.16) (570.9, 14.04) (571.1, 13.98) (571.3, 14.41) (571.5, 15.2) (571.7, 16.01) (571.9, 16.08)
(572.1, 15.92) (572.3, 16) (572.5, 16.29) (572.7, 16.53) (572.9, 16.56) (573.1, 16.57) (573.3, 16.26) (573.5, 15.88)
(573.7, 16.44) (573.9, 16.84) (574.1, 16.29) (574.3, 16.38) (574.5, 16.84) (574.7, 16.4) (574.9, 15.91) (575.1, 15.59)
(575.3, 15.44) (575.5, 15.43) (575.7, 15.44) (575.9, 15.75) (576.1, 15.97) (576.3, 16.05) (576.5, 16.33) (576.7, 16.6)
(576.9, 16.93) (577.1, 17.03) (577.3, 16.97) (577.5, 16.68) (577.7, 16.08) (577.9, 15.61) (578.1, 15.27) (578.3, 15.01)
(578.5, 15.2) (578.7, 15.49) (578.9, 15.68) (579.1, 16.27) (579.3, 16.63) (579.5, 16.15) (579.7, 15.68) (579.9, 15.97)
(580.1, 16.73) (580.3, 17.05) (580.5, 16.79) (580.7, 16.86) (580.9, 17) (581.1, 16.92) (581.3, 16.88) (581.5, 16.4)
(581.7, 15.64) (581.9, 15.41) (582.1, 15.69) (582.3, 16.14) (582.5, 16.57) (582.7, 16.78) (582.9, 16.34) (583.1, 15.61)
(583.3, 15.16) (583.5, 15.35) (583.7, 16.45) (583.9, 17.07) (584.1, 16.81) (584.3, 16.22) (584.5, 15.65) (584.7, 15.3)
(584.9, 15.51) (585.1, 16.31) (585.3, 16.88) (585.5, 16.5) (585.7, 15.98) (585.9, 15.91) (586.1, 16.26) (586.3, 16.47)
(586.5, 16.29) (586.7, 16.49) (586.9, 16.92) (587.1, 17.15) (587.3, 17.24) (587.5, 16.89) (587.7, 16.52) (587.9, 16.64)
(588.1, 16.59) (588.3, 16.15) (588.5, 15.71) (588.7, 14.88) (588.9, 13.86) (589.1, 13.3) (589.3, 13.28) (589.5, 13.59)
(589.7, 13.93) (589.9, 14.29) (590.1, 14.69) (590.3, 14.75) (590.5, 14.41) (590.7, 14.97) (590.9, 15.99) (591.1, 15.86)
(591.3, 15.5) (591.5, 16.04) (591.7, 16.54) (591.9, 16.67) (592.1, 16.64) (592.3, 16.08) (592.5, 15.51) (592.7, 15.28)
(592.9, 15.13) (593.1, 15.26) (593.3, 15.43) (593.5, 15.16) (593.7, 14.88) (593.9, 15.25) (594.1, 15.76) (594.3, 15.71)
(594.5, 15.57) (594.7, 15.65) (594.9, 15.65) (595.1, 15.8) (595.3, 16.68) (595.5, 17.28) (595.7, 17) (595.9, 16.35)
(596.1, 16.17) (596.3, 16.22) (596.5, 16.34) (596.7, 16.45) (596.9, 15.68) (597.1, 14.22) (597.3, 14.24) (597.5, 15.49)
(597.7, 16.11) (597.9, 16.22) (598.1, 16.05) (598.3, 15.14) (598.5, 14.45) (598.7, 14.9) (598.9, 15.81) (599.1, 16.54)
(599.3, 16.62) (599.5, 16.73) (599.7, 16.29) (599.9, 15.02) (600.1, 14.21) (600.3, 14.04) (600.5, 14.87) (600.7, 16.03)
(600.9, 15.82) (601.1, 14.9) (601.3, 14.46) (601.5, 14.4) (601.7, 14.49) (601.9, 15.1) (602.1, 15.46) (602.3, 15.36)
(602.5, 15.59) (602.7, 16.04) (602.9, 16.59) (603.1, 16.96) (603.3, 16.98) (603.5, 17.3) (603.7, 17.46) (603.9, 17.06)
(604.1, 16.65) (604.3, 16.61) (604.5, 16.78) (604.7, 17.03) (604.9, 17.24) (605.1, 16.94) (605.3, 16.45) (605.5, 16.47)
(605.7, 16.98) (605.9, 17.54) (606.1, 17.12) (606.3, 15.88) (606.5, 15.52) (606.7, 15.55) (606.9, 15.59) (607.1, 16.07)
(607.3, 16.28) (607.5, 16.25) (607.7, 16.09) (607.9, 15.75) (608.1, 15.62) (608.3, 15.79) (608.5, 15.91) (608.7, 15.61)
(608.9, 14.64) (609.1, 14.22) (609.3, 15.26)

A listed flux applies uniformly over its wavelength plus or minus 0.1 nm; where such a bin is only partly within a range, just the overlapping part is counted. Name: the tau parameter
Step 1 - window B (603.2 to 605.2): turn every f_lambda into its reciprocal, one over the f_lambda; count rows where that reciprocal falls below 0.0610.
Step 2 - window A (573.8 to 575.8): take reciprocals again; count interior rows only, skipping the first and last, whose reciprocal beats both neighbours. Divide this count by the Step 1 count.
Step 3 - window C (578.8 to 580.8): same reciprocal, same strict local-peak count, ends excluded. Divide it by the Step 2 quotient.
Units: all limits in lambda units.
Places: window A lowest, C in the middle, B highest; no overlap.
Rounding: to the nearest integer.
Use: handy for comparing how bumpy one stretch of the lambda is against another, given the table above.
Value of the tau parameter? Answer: 10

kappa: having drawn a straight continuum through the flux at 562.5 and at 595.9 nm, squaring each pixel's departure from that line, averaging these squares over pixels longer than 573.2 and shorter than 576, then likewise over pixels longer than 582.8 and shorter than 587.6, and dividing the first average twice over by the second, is 2.6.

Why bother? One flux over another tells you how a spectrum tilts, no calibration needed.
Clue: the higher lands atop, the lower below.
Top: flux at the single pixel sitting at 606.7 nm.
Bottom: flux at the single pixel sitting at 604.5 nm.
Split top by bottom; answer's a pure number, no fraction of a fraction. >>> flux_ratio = 0.93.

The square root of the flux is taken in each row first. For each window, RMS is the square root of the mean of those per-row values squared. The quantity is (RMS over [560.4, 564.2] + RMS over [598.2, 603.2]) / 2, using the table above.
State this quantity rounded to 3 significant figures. 3.95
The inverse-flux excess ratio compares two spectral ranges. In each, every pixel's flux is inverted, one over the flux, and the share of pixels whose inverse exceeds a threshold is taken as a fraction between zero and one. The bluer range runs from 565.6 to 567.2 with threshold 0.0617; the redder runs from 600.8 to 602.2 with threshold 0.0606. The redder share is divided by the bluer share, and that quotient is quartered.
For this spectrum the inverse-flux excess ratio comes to 0.25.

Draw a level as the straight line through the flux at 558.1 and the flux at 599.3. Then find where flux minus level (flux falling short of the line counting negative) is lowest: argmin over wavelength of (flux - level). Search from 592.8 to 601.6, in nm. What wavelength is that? 600.3 nm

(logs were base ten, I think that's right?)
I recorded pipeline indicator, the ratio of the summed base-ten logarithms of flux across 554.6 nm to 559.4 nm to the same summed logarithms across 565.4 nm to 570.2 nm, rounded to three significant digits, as 1.01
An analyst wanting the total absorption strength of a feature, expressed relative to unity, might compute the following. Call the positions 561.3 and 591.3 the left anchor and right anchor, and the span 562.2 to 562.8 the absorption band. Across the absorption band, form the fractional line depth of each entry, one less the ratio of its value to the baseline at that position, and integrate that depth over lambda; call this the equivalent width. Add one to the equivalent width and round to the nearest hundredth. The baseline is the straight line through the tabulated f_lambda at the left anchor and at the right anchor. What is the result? 1.07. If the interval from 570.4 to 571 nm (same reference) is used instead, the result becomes 1.04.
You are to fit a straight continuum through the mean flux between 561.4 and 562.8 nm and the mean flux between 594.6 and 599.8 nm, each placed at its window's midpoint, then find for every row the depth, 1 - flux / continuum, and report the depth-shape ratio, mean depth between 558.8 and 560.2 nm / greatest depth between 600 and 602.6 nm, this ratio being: -0.56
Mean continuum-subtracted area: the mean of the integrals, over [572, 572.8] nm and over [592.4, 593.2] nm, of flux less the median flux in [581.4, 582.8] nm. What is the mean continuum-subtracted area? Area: -0.3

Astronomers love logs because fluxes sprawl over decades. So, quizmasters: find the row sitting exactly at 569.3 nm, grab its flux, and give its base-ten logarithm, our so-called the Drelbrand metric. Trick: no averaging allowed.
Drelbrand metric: 1.16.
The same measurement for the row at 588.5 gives 1.20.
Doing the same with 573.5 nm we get 1.20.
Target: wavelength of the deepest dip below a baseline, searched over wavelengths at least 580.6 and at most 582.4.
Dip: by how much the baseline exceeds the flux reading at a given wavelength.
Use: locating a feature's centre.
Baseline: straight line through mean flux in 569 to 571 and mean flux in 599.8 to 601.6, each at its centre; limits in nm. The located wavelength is 581.9 nm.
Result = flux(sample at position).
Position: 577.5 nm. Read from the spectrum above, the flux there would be 16.68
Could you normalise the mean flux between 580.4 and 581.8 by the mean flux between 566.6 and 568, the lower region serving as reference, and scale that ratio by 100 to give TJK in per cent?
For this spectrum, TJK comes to 106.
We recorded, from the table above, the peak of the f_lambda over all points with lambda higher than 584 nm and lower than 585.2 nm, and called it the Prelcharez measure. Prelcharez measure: 16.81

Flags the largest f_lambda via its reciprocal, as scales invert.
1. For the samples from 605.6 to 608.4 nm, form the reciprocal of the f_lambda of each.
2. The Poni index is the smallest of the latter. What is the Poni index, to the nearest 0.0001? 0.0570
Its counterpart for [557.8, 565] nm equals 0.0562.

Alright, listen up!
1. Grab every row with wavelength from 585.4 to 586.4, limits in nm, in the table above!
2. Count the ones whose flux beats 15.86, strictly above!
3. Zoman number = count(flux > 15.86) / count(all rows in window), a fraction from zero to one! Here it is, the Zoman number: 1.0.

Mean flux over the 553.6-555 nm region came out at 16.2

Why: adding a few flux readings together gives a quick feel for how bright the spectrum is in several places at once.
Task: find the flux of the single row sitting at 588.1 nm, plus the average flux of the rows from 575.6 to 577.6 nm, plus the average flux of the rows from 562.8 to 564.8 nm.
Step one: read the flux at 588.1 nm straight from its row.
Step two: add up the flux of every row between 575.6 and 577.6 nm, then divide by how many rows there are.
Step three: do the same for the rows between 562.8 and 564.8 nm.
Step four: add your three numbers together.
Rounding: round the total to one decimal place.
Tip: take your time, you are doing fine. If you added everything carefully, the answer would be 48.5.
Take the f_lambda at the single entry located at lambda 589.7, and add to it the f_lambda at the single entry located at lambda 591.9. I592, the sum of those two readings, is 30.6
